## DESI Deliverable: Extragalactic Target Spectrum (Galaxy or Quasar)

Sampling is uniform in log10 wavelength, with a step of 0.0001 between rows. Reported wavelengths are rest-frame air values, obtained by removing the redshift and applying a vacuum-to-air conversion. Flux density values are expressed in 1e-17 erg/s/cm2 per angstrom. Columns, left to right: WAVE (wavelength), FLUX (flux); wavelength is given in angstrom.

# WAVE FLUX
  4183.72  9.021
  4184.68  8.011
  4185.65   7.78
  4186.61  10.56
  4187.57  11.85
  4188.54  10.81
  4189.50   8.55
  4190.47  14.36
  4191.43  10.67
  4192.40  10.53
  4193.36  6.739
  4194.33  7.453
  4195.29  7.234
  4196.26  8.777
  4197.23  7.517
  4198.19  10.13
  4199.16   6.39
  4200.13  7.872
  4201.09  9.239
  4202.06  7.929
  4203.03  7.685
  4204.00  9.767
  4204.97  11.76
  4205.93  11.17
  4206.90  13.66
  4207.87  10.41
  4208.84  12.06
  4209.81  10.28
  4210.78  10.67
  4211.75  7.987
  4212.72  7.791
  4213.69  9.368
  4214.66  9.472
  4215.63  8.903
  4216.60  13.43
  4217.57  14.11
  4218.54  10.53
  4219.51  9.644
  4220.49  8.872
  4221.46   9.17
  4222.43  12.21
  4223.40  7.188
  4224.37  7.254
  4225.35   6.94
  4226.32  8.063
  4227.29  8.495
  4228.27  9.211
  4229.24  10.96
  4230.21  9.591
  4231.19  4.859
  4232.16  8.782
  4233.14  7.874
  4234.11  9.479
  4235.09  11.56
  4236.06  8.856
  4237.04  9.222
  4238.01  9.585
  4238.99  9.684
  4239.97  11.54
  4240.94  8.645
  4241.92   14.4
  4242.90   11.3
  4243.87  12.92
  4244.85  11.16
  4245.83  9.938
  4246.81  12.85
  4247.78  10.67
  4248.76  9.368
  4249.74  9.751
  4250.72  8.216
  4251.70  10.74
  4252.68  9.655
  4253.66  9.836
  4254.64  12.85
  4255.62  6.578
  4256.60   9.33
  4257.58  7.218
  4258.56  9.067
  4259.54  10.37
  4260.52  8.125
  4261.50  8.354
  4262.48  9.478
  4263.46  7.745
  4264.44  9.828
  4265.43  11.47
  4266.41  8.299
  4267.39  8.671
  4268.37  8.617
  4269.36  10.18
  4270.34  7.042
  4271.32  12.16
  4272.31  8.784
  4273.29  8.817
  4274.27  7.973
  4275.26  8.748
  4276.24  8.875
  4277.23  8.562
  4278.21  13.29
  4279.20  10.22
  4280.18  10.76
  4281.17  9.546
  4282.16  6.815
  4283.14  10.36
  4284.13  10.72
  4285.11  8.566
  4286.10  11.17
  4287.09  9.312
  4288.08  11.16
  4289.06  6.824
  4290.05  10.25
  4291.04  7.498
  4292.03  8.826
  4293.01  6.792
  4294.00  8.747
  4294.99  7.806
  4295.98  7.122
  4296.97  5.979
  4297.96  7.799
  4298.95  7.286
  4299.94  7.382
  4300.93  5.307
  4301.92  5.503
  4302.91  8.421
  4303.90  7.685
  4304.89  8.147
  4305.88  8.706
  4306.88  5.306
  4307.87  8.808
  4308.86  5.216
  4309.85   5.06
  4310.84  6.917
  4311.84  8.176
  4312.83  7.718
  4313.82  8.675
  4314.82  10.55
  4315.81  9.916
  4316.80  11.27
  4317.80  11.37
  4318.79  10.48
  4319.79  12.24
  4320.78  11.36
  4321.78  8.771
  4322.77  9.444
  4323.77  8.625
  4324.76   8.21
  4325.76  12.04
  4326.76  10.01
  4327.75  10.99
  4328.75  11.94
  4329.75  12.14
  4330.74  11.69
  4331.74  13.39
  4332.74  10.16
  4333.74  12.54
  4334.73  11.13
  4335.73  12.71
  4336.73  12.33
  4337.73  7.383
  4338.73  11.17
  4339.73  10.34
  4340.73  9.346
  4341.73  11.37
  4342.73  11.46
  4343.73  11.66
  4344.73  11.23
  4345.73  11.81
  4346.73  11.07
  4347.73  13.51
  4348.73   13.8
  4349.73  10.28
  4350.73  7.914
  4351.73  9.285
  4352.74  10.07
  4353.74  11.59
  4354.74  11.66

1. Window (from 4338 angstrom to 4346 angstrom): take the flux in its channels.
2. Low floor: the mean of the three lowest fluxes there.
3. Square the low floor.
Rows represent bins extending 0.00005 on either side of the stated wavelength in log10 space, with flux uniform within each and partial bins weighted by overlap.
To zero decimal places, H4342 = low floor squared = 106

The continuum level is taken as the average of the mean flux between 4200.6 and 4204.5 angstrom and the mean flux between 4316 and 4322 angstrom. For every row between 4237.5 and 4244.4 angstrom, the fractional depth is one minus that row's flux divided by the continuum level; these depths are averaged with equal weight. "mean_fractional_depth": -0.14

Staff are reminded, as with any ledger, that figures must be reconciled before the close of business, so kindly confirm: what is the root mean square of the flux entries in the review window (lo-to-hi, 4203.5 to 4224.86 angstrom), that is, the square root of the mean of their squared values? 10.4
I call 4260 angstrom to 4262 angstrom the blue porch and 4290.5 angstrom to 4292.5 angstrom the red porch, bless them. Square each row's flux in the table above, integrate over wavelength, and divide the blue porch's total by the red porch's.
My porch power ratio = 1.0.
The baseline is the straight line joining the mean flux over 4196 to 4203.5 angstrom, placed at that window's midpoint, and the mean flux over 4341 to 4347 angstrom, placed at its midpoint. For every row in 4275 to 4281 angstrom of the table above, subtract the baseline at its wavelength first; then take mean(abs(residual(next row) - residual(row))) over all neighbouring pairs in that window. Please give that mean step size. 1.8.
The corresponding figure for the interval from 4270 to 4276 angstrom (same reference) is 2.0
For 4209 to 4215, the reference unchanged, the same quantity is 1.0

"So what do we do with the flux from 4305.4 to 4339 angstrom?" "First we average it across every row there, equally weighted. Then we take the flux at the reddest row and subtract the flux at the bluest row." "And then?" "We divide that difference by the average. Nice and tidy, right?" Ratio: 0.25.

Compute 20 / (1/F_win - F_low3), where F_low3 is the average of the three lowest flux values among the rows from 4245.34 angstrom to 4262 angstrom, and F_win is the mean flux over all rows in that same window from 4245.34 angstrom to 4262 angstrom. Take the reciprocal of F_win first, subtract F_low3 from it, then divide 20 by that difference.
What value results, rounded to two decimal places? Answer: -2.78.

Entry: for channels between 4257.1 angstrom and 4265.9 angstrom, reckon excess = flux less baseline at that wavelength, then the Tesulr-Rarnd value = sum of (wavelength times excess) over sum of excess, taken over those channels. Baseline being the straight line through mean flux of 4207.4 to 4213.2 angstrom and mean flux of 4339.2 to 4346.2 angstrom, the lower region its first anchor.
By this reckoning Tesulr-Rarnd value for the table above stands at 4260.2 angstrom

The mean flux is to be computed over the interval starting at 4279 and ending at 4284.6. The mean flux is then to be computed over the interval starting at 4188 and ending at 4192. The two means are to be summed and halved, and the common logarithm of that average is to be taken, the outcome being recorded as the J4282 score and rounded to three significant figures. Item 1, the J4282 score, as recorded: 1.02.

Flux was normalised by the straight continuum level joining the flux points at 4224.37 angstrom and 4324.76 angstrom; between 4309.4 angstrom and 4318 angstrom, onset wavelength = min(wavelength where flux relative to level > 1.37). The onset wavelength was 4316.80 angstrom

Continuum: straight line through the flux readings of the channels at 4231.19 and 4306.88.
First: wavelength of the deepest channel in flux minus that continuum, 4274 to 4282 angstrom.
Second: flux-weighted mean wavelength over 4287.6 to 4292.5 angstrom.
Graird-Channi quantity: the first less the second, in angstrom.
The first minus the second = -15.7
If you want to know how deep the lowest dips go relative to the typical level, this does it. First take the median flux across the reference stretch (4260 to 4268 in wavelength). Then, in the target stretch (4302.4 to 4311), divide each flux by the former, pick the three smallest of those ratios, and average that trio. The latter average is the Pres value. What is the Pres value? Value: 0.61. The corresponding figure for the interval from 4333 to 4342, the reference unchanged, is 1.06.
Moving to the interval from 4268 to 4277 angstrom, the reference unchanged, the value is 0.93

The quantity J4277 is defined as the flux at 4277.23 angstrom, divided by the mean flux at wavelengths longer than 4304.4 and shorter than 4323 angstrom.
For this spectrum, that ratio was 0.97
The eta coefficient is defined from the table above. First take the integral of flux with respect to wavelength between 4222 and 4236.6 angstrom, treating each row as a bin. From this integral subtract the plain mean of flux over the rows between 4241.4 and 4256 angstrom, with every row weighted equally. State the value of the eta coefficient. 117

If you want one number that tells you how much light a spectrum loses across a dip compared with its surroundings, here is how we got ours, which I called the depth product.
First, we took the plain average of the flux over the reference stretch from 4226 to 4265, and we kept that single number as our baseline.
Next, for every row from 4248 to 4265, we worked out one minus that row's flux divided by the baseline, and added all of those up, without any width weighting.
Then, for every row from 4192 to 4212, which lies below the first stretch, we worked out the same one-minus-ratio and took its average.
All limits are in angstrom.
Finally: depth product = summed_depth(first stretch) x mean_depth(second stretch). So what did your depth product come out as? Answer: 0.029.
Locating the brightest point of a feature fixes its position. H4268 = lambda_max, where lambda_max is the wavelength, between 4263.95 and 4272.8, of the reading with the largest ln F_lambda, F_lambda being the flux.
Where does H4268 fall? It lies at 4271.32 angstrom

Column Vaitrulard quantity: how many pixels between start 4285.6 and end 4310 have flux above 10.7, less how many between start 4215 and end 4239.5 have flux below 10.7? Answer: -18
